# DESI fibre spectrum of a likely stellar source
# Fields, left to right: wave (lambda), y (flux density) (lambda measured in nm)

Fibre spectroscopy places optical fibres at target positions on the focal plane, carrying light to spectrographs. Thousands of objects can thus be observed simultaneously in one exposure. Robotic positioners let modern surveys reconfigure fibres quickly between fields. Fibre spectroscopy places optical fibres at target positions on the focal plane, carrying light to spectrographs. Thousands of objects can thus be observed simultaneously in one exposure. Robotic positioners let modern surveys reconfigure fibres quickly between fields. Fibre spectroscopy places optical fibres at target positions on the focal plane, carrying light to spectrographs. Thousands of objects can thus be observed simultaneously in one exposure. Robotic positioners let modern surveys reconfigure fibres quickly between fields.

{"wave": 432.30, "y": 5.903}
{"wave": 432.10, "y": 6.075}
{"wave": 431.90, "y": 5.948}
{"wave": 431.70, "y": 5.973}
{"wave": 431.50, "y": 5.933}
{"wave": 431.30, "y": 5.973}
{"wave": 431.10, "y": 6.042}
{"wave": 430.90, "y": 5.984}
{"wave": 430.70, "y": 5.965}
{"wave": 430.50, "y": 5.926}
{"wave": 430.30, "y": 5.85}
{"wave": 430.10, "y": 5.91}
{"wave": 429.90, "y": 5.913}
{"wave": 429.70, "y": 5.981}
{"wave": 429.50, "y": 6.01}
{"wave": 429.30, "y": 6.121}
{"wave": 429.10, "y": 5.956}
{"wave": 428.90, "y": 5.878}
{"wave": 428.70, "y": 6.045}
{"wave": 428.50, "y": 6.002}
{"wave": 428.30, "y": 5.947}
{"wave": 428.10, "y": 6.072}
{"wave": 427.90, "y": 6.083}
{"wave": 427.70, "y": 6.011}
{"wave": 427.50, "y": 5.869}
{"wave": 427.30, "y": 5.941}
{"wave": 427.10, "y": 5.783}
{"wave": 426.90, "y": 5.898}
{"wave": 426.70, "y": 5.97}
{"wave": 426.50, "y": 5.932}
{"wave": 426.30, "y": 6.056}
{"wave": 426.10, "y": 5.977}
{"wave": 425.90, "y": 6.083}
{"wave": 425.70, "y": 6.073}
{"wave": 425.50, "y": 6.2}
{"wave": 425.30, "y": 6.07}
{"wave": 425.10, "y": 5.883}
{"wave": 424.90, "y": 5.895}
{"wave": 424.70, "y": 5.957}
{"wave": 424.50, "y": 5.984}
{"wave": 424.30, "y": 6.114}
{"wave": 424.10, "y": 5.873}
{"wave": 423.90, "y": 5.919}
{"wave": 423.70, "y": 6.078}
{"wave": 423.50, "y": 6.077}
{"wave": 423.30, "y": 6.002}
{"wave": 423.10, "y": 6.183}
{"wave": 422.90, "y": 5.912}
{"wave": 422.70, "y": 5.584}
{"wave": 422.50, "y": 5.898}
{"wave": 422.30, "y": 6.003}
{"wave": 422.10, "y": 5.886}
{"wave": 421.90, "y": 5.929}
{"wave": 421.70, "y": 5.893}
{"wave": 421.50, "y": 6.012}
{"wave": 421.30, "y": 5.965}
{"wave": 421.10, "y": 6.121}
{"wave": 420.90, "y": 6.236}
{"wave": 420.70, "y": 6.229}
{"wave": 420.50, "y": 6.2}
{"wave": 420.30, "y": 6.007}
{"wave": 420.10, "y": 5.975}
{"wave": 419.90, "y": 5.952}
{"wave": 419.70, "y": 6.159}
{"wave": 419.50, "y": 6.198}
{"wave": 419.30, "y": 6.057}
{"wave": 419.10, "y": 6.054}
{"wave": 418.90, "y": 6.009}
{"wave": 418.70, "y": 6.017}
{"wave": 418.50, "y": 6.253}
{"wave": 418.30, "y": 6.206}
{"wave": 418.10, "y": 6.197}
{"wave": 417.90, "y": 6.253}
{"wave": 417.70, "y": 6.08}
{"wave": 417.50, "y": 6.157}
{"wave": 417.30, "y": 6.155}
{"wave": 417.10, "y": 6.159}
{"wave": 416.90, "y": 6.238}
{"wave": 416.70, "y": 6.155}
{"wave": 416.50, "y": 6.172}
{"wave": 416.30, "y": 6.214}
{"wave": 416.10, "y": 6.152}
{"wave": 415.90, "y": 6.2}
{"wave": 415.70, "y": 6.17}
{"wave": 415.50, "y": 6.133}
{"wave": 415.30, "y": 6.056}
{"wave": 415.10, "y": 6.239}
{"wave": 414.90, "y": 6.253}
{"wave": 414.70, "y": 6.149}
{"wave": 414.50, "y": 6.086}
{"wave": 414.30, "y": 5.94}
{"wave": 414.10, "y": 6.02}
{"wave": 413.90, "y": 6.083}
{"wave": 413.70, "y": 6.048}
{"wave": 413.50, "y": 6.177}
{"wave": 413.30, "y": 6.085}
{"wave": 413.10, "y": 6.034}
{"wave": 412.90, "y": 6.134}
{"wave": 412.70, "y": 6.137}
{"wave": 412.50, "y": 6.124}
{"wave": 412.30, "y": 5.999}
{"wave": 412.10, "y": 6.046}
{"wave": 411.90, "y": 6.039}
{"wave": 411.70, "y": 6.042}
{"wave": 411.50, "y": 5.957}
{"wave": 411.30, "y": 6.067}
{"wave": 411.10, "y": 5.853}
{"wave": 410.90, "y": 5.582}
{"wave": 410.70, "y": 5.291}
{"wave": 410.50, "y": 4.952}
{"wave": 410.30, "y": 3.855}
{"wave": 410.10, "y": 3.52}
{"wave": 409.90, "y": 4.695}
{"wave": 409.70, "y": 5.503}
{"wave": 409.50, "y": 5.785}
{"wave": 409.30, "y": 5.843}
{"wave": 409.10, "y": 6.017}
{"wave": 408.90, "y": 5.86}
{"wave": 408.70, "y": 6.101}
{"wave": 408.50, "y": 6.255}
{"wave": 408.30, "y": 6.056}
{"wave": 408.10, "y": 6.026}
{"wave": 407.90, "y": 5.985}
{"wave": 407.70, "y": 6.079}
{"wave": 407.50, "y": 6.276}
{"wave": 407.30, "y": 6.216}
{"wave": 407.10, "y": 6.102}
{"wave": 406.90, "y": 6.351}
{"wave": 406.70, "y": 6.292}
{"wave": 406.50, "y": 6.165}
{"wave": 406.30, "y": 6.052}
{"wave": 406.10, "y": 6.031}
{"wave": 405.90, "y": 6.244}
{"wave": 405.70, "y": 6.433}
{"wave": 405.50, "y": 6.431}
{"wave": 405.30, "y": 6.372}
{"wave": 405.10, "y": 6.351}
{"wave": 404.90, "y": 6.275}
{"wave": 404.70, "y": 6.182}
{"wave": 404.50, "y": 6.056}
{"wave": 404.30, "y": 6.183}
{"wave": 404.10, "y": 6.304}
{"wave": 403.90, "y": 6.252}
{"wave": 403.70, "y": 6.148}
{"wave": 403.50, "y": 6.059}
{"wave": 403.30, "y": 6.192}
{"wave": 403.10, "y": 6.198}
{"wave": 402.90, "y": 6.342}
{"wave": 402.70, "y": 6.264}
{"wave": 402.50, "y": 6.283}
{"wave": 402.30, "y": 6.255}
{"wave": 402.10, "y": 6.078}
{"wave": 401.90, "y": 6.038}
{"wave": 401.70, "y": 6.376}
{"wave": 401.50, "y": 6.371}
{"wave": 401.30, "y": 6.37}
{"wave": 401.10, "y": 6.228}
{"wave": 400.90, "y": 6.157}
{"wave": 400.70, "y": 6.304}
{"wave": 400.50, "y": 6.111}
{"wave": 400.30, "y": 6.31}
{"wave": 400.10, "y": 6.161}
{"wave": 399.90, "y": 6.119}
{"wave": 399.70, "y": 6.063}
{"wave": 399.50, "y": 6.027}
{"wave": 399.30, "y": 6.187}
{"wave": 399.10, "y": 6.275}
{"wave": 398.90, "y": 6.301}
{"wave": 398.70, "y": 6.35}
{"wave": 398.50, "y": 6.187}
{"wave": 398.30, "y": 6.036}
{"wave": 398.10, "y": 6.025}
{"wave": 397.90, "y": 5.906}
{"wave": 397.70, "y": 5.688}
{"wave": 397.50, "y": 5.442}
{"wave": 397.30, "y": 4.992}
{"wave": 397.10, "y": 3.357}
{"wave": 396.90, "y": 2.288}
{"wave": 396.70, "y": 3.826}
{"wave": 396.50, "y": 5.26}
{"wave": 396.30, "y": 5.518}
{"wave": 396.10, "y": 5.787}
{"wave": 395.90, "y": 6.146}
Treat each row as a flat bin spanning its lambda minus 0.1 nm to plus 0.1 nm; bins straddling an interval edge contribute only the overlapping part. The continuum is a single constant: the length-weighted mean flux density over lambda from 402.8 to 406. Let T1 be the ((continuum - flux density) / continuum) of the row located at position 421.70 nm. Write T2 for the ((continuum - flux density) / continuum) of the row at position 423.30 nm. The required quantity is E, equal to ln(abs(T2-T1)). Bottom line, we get -4.0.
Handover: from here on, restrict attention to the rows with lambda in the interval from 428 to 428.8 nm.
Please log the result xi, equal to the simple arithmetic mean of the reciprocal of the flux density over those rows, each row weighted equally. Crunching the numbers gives 0.166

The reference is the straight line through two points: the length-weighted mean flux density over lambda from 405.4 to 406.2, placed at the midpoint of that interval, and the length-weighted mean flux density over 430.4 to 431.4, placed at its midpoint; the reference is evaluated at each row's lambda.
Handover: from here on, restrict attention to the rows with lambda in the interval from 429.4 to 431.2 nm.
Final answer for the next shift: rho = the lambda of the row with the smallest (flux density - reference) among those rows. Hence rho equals 430.30 nm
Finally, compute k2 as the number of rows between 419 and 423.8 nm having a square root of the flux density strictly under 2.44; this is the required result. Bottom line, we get 7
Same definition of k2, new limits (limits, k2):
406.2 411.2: 11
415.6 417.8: 0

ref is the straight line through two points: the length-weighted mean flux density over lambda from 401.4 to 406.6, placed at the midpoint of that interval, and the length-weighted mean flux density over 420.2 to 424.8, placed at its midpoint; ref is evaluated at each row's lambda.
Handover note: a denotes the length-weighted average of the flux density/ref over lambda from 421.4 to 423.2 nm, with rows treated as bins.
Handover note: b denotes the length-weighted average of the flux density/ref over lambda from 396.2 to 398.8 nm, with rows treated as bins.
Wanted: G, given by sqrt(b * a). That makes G 0.90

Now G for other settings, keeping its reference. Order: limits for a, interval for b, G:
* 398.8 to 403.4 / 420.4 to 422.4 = 1.00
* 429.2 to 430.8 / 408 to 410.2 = 0.96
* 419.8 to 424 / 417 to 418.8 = 1.01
